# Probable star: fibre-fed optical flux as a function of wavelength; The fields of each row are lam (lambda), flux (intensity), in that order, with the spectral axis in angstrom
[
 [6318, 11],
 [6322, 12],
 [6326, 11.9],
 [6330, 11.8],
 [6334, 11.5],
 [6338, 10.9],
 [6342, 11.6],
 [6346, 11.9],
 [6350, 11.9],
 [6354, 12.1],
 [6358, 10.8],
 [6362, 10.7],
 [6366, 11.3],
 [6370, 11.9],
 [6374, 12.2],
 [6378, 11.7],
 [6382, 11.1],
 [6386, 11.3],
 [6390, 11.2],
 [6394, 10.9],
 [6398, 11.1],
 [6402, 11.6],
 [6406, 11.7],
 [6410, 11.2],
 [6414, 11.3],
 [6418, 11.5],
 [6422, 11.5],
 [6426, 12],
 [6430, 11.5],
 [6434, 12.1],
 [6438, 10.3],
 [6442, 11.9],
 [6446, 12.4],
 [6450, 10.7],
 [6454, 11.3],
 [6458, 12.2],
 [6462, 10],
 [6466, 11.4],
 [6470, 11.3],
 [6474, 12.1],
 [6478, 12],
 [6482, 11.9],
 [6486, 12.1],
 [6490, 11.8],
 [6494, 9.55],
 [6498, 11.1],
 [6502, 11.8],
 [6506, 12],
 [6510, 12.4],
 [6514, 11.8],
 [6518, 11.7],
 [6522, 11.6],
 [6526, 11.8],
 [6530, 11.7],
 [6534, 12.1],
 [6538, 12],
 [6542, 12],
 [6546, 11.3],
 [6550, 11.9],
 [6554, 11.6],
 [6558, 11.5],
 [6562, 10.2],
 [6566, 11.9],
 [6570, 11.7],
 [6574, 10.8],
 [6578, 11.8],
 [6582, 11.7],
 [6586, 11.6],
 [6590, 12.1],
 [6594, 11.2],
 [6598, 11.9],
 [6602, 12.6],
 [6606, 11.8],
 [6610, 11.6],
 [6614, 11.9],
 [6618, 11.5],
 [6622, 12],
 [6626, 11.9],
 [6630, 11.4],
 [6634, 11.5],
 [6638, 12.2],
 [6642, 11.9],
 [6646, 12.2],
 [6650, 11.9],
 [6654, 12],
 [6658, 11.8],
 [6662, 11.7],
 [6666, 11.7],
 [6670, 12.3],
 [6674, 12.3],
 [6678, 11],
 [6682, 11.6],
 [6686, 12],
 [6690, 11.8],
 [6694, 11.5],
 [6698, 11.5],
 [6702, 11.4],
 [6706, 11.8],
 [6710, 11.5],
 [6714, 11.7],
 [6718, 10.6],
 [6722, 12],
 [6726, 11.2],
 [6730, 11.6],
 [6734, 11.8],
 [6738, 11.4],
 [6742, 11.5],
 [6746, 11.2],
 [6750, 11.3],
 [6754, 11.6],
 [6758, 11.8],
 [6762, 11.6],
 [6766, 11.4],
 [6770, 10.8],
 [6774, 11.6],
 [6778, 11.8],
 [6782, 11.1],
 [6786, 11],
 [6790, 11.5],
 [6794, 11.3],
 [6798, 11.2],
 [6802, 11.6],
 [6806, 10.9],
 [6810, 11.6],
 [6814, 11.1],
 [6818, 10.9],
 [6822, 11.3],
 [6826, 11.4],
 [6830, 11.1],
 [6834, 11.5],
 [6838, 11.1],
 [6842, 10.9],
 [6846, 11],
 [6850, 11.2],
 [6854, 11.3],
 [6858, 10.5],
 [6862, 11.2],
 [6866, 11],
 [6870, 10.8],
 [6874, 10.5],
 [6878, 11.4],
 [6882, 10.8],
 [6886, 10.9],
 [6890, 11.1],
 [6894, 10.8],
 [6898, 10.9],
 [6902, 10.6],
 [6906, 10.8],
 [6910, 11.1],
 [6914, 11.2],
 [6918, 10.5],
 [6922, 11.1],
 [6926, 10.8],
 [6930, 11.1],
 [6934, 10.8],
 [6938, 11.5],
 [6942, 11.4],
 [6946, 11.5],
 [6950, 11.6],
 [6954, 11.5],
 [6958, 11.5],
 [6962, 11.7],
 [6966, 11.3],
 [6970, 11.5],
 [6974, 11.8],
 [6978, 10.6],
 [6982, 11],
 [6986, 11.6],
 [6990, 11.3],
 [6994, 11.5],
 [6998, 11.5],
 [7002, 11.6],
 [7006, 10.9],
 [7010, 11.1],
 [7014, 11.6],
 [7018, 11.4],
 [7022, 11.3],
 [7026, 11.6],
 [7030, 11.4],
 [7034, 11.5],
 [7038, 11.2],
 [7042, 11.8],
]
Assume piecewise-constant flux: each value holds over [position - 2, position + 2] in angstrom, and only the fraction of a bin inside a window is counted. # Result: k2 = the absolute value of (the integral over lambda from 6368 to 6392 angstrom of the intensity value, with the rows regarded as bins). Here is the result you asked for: 278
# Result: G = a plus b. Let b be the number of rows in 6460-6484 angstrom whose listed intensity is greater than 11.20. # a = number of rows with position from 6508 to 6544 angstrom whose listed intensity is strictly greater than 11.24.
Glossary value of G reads 14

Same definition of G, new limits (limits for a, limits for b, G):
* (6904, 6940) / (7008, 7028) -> 5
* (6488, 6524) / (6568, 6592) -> 12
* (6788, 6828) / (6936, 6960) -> 12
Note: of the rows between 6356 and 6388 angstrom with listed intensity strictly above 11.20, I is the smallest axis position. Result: 6366 angstrom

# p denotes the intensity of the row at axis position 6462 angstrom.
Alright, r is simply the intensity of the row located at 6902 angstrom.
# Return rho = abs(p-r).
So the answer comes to 0.60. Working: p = 10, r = 10.6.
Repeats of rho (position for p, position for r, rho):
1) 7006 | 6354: 1.20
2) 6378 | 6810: 0.10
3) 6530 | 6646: 0.50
